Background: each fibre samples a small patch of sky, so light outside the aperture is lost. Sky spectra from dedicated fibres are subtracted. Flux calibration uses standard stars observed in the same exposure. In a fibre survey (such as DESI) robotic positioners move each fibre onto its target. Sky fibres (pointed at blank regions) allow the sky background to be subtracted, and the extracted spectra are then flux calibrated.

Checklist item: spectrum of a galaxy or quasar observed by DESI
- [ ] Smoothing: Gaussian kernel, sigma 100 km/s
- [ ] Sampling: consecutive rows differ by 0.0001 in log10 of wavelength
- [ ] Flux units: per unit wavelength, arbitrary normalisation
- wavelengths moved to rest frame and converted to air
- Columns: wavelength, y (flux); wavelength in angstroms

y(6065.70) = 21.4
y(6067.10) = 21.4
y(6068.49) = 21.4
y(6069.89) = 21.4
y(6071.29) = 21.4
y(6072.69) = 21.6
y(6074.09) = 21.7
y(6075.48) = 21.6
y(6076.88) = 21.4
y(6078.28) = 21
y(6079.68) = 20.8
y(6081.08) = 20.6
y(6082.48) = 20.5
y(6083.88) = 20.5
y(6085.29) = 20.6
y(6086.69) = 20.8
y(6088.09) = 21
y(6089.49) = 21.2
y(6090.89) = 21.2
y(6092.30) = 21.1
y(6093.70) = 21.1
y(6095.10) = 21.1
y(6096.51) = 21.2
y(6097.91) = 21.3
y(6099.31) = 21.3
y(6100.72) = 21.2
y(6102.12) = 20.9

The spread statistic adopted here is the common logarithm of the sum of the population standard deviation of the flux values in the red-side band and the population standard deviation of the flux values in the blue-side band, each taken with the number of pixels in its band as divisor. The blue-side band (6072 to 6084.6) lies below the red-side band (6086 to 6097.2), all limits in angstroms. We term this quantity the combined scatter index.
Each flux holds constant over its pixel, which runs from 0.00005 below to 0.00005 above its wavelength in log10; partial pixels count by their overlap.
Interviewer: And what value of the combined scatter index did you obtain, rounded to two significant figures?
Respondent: -0.22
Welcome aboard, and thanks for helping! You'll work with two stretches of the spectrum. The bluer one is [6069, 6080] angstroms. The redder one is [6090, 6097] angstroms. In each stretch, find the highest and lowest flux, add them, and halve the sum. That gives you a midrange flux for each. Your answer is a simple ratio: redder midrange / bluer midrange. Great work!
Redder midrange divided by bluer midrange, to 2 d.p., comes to 1.00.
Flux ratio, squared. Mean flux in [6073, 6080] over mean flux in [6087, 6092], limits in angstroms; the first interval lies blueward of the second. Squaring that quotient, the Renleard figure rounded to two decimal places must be 1.02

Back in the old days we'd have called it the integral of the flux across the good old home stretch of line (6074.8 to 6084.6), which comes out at 205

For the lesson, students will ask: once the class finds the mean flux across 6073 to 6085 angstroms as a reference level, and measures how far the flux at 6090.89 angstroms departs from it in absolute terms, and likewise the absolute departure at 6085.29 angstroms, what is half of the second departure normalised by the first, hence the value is 1.1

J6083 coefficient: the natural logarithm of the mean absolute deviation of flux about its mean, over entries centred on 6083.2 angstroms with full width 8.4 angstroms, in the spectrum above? -2.2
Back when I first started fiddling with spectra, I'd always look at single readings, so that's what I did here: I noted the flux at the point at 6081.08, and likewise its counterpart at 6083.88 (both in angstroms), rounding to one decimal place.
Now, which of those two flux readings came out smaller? 20.5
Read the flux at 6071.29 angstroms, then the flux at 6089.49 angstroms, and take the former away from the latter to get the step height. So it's -0.2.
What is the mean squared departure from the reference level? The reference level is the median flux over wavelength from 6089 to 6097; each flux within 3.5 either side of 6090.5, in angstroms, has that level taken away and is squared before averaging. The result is 0.01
